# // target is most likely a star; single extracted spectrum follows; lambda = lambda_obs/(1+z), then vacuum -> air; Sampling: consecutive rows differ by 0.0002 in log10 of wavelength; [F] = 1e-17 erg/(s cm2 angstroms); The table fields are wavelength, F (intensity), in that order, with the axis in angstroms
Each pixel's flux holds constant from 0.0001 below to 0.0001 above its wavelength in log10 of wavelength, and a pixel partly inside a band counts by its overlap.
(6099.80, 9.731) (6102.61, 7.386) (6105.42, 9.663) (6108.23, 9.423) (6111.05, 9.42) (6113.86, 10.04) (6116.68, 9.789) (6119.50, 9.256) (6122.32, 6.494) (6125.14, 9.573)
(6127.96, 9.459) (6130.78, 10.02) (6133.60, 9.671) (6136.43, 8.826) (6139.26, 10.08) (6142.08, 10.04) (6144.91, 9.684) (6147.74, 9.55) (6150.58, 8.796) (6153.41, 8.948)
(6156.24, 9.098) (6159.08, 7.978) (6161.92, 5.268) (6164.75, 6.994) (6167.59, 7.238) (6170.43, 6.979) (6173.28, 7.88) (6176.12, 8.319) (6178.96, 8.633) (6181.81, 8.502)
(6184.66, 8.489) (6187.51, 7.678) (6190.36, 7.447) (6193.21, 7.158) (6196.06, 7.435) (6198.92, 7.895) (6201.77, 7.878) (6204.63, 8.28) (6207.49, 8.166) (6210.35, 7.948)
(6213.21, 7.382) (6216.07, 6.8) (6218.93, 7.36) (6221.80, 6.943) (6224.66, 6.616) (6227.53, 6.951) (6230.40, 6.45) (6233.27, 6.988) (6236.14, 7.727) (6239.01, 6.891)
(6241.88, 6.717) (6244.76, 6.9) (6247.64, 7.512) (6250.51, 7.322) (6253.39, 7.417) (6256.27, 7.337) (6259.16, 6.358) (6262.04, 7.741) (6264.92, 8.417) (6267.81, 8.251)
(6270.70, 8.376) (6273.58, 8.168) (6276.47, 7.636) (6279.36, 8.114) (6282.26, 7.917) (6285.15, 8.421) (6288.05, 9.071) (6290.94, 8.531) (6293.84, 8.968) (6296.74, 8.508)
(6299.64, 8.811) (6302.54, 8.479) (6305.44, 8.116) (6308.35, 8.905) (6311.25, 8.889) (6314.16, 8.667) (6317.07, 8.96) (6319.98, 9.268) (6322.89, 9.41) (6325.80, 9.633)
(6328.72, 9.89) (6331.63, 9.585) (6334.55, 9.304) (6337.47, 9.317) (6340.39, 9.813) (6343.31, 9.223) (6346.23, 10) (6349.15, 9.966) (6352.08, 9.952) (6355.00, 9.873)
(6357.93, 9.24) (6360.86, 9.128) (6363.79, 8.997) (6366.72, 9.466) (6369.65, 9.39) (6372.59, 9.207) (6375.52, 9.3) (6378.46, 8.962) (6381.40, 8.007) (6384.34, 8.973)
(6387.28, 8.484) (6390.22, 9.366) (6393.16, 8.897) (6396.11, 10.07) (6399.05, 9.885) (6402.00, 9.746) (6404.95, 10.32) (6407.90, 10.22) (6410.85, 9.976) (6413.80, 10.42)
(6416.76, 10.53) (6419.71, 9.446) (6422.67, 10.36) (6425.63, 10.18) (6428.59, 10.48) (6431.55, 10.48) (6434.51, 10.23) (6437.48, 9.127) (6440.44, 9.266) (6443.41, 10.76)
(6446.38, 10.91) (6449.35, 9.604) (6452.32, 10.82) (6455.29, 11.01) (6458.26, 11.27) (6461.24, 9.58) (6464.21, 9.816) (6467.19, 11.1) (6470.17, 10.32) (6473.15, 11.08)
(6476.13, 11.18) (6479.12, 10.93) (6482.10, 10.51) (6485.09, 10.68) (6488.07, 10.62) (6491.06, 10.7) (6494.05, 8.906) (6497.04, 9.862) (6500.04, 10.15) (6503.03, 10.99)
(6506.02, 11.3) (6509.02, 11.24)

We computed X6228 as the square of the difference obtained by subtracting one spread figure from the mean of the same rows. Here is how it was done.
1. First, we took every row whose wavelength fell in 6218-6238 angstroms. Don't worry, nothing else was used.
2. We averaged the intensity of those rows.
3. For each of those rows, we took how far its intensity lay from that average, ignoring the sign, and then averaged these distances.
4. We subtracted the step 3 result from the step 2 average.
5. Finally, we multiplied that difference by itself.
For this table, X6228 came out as 45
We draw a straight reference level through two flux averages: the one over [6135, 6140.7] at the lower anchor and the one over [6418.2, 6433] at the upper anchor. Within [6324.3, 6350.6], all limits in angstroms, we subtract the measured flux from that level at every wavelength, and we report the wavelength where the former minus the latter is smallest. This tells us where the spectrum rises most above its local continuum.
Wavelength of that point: 6346.23 angstroms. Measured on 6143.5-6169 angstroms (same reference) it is 6144.91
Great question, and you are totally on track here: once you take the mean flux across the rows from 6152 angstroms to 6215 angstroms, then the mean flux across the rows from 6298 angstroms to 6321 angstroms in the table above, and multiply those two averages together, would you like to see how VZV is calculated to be 68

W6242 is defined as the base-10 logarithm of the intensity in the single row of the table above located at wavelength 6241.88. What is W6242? 0.83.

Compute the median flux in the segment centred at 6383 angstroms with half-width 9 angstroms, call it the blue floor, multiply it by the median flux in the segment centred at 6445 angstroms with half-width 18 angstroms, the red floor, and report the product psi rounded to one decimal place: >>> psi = 94.0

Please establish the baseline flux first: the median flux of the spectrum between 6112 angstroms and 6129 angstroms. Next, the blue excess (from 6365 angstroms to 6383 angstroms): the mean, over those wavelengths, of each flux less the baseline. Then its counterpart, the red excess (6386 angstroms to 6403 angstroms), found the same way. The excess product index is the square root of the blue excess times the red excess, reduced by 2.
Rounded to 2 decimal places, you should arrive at -1.78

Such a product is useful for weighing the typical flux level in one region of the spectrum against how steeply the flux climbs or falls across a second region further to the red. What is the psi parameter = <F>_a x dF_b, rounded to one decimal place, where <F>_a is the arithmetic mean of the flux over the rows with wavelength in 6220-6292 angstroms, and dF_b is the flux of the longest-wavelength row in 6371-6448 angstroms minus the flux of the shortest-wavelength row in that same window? 12.9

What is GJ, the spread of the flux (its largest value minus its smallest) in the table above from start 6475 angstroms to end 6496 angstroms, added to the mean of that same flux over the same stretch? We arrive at 12.8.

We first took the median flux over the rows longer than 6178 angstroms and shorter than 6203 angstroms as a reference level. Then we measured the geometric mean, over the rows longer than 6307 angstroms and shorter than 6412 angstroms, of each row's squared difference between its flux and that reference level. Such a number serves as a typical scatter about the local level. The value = 1.9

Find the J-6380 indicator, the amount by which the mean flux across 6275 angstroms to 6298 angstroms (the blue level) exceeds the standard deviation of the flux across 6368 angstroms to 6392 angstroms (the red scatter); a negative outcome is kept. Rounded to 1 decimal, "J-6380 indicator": 7.9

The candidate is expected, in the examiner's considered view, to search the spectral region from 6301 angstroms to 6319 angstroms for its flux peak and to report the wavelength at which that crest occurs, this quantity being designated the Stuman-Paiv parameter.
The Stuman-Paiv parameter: 6317.07 angstroms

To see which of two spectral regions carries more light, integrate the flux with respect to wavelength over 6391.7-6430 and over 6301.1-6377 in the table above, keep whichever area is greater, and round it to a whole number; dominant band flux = 706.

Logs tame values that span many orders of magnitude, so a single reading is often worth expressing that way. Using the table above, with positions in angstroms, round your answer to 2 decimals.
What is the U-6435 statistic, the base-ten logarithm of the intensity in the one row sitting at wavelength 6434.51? 1.01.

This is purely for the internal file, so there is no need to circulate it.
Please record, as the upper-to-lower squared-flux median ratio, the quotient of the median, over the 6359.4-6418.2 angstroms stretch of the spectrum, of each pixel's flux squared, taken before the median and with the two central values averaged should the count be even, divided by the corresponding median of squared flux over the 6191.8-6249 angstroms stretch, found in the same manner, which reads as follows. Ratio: 1.67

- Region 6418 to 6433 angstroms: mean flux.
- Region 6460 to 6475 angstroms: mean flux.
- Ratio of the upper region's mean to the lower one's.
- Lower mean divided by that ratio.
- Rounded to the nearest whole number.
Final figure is 10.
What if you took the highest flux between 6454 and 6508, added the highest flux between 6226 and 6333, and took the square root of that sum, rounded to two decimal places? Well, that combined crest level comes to 4.60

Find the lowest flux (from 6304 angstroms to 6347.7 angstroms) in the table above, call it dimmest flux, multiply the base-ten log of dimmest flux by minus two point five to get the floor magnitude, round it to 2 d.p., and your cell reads -2.27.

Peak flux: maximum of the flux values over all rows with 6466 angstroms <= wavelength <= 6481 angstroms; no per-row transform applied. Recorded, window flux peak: 11.18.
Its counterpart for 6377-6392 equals 9.366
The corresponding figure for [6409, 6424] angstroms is 10.53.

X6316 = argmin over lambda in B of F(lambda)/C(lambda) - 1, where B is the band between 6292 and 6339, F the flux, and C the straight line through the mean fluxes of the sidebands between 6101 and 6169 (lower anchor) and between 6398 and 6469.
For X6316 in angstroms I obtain 6305.44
